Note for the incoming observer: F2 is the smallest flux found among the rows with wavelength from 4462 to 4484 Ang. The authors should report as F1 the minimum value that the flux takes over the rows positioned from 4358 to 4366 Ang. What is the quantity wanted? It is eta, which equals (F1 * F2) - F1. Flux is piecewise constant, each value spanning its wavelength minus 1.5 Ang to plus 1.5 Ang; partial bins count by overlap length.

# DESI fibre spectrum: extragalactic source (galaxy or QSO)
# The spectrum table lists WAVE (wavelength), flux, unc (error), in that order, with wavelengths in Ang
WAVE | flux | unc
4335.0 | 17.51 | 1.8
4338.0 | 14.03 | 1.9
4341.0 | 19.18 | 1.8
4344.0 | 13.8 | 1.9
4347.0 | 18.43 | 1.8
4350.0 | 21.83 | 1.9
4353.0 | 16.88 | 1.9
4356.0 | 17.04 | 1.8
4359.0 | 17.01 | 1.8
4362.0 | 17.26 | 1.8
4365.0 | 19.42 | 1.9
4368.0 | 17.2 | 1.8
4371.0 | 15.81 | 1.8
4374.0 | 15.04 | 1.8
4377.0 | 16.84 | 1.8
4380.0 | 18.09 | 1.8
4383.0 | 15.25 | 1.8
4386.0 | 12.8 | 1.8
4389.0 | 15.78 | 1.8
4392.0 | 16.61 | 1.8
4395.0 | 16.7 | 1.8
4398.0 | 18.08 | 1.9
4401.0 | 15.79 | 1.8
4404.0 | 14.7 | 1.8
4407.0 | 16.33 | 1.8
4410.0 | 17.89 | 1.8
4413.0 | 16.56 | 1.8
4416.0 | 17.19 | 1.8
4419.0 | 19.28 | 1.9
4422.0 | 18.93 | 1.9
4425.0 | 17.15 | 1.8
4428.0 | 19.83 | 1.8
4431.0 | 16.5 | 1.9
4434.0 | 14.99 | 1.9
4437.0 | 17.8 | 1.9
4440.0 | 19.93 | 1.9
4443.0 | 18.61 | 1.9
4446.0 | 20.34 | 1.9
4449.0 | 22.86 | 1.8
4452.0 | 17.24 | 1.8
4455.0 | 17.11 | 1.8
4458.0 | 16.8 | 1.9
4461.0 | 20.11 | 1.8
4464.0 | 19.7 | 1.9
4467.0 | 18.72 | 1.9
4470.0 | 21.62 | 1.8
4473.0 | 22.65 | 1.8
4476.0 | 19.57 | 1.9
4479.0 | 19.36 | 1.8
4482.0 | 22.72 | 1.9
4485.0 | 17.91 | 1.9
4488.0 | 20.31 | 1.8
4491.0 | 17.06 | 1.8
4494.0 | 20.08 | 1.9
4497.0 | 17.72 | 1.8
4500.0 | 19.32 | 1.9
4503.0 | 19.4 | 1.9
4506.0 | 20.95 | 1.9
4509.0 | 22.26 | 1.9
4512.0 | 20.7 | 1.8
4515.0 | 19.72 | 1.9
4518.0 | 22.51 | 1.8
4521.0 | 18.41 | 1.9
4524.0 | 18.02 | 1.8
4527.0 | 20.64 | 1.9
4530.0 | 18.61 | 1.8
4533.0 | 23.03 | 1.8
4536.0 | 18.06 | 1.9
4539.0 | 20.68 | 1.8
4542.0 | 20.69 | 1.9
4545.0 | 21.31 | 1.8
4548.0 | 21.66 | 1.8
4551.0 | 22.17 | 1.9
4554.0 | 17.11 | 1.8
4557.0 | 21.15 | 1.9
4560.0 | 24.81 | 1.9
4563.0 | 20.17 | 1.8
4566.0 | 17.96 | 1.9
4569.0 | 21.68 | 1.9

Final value 301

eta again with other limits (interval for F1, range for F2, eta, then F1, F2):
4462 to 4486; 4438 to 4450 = 315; 17.91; 18.61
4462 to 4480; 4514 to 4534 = 319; 18.72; 18.02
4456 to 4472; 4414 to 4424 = 272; 16.8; 17.19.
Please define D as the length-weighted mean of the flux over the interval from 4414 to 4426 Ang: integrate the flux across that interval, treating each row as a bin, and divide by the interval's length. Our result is 18.1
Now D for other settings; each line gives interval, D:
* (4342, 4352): 18.0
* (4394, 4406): 16.3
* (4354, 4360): 17.0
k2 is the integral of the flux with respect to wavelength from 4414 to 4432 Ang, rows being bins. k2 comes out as 327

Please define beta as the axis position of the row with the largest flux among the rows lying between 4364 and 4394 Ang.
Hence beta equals 4365.0 Ang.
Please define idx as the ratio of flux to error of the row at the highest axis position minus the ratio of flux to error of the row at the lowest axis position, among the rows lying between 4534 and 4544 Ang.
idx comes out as 1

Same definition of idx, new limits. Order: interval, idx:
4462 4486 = -1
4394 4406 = -1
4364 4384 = -2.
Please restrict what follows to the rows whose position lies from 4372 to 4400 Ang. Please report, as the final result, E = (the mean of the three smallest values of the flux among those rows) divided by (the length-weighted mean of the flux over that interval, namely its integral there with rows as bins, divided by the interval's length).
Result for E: 0.89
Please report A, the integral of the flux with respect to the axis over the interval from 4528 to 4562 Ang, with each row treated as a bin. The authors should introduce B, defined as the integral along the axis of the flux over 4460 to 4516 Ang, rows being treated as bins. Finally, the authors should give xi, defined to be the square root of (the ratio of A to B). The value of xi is 0.80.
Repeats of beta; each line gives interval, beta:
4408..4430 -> 4428.0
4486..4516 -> 4509.0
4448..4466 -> 4449.0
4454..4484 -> 4482.0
